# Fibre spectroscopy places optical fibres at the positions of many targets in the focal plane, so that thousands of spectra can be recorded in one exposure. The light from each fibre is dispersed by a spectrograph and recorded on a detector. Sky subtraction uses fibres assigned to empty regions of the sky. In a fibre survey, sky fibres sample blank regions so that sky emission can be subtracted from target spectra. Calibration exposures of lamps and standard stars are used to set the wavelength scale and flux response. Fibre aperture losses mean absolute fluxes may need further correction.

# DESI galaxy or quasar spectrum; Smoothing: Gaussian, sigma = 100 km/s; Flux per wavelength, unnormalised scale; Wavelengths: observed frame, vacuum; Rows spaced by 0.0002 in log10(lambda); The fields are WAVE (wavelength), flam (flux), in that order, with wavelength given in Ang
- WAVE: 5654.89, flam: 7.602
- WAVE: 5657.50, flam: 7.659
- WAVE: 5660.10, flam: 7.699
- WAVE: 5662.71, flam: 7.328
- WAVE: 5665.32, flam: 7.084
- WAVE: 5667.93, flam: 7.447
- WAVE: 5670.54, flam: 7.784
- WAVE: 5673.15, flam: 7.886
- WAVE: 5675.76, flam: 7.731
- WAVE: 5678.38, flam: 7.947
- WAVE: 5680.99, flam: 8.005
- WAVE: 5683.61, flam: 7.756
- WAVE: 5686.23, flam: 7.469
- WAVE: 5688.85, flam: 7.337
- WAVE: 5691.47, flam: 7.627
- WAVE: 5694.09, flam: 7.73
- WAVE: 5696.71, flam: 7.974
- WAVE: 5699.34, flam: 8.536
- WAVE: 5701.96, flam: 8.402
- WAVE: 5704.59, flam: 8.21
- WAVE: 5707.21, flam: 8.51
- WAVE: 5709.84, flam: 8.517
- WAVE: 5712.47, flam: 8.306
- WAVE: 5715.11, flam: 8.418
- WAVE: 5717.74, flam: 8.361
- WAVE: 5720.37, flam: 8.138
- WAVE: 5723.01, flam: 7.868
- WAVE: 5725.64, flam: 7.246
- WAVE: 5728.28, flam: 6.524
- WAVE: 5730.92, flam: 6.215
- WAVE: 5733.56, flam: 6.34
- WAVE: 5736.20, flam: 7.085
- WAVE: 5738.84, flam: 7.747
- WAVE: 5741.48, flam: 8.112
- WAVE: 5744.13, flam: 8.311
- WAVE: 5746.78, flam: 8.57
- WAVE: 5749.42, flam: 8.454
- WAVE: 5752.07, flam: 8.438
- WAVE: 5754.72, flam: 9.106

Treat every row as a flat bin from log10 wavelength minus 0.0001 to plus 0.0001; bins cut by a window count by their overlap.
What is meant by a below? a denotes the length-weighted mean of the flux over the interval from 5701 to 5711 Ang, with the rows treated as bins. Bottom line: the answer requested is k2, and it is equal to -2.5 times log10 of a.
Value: -2.31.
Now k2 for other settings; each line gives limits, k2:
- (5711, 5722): -2.30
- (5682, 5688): -2.20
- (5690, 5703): -2.26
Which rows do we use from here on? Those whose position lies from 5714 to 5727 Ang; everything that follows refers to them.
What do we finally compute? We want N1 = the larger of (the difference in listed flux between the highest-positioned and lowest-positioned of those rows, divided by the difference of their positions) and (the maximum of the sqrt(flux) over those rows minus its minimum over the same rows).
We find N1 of 0.21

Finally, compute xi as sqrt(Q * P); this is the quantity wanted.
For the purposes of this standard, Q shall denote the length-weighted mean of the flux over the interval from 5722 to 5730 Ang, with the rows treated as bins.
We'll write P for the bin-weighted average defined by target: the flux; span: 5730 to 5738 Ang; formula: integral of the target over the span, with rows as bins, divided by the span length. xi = 6.9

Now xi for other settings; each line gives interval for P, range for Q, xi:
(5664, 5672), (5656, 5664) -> 7.5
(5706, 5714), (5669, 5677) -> 8.1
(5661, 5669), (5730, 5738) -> 7.0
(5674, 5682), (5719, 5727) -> 7.8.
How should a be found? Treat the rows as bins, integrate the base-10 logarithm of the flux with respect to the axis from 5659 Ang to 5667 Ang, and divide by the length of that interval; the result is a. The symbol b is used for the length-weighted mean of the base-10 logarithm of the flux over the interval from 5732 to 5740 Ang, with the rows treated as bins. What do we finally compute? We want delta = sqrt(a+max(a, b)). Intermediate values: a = 0.87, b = 0.845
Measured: 1.32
